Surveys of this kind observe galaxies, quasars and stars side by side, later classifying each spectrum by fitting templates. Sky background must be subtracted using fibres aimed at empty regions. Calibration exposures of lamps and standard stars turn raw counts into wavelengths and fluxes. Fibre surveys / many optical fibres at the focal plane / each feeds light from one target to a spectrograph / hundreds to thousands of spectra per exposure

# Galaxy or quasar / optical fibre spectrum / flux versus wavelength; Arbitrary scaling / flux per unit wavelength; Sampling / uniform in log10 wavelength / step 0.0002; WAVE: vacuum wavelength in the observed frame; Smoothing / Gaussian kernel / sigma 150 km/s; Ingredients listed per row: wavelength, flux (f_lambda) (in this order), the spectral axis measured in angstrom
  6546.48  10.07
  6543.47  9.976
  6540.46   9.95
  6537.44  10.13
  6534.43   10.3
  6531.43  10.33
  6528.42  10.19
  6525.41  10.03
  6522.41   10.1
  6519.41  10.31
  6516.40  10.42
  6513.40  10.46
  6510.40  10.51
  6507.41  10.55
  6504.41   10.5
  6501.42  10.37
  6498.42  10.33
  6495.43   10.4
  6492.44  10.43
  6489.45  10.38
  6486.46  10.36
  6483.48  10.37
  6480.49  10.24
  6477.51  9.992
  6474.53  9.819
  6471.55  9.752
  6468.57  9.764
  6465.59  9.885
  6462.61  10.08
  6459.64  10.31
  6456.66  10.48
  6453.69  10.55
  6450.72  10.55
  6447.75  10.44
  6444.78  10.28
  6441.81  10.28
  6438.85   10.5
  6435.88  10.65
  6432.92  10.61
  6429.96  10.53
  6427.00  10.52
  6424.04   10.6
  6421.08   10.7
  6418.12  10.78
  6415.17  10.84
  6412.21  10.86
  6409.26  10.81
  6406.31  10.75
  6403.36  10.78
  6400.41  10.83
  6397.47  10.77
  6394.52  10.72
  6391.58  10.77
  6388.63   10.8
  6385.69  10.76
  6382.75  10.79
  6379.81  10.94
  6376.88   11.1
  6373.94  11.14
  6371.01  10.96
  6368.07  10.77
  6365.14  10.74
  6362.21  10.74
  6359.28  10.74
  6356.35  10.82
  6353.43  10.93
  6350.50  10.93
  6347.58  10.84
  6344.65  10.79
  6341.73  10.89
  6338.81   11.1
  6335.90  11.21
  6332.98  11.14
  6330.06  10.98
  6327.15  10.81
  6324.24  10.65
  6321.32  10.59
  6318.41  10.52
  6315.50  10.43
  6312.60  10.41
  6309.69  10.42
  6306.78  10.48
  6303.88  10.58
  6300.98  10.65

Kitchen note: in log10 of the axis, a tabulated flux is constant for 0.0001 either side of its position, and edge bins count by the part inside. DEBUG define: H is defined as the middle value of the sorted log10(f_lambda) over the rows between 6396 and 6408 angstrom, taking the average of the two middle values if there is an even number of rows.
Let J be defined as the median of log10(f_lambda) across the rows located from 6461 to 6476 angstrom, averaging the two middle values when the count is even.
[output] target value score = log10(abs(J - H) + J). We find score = 0.0139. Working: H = 1.03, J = 0.99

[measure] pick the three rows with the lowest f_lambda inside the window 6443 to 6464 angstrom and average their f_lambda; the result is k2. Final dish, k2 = 10.2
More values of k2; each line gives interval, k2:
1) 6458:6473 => 9.8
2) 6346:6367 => 10.7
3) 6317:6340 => 10.6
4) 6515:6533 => 10.1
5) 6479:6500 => 10.3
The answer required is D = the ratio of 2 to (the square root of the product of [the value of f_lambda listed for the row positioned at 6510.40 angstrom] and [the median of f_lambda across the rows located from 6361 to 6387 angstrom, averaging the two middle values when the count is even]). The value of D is 0.188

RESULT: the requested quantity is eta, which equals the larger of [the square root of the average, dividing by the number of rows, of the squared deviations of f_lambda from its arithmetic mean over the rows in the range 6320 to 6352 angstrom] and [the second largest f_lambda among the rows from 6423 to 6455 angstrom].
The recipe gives 10.6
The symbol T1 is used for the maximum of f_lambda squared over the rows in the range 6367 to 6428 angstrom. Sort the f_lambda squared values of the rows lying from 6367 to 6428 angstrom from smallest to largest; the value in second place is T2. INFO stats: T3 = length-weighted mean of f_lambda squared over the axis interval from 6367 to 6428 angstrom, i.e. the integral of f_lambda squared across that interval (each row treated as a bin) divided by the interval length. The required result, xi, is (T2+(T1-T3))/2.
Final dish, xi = 59.8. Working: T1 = 124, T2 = 112.4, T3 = 117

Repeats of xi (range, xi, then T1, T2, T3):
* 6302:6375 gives 59.0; 126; 108.6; 116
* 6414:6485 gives 52.8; 118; 95.3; 107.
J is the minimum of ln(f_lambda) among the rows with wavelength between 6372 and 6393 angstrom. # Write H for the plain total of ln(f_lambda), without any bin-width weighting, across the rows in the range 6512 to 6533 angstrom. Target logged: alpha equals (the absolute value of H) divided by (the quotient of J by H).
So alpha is 112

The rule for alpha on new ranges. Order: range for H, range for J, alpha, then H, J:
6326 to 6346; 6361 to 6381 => 119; 16.8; 2.37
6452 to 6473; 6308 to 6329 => 112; 16.2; 2.34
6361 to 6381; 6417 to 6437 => 119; 16.7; 2.35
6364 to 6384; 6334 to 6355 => 118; 16.7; 2.38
